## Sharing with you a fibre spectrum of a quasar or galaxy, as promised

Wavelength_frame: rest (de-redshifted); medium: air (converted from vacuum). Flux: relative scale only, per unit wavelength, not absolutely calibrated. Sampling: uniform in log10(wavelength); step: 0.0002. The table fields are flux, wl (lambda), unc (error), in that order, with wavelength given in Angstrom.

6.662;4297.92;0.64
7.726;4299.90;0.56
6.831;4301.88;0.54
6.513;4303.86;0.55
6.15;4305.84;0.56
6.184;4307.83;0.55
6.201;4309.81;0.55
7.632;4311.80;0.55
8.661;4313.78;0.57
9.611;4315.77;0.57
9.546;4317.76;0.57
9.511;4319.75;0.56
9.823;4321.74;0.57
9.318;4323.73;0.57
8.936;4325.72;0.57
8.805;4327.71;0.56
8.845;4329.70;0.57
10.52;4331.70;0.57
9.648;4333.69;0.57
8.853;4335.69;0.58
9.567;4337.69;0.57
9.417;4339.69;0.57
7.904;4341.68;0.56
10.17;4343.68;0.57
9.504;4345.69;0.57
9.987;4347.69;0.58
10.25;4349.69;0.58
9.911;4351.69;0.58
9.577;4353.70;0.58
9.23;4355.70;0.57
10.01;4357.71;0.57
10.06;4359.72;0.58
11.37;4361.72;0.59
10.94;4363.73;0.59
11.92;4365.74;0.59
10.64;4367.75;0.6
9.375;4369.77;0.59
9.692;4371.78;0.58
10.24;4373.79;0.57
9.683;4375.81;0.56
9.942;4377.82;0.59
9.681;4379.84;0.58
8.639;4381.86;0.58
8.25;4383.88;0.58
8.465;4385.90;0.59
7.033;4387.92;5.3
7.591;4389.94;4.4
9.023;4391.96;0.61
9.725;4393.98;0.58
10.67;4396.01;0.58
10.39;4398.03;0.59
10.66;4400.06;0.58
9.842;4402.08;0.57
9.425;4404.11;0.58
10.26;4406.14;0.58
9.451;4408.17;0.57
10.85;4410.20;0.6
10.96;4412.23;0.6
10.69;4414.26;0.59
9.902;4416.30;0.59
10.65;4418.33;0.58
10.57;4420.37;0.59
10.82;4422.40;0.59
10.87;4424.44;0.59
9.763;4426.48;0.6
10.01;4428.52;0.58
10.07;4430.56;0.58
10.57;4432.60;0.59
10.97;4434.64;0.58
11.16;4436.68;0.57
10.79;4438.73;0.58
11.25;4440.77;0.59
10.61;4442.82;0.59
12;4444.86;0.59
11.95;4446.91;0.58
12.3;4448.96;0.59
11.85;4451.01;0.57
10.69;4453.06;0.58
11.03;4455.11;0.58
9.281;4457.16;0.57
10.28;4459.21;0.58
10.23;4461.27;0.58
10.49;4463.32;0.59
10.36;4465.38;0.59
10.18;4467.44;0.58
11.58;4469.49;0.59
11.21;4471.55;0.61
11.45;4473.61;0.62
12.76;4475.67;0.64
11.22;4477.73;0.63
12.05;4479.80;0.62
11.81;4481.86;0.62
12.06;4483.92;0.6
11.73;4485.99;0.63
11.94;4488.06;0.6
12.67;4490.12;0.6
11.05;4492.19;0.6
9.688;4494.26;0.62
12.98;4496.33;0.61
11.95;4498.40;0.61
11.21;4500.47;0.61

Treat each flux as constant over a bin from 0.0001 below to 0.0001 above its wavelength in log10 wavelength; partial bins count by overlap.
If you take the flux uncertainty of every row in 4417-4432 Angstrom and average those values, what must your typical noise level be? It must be 0.59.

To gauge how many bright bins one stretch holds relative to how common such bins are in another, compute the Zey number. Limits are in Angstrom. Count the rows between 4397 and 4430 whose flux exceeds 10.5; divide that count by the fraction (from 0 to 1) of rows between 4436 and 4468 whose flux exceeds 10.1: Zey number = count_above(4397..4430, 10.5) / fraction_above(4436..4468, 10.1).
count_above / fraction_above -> 8.5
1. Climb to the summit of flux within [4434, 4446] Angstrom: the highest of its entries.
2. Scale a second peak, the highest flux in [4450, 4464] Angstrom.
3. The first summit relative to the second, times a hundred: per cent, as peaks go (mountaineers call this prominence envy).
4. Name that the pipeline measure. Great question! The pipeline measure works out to 101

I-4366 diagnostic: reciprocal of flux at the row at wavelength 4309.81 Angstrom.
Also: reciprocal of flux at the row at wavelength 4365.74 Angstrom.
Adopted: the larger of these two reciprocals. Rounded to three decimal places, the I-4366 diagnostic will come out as 0.161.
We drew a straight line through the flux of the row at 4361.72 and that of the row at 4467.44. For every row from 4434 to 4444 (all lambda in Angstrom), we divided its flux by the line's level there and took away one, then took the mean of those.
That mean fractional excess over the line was 0.04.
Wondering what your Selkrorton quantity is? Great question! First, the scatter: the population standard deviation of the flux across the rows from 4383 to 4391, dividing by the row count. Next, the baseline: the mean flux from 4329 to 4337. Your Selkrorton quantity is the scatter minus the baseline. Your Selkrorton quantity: -8.9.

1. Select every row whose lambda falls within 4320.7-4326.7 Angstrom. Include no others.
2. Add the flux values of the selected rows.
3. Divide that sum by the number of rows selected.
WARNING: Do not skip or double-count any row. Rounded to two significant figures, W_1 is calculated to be 9.4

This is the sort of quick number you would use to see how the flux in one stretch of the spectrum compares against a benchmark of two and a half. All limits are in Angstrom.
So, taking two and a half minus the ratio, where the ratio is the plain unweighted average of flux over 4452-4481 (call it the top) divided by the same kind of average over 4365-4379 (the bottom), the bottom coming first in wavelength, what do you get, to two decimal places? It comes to 1.43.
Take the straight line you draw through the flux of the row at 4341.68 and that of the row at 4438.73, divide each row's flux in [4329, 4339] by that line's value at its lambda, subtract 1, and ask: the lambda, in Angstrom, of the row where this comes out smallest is 4335.69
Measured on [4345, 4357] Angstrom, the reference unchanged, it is 4355.70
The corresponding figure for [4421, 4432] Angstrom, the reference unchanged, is 4426.48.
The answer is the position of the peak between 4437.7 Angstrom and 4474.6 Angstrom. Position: 4448.96 Angstrom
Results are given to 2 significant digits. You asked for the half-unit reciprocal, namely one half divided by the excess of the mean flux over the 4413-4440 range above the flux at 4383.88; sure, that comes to 0.22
